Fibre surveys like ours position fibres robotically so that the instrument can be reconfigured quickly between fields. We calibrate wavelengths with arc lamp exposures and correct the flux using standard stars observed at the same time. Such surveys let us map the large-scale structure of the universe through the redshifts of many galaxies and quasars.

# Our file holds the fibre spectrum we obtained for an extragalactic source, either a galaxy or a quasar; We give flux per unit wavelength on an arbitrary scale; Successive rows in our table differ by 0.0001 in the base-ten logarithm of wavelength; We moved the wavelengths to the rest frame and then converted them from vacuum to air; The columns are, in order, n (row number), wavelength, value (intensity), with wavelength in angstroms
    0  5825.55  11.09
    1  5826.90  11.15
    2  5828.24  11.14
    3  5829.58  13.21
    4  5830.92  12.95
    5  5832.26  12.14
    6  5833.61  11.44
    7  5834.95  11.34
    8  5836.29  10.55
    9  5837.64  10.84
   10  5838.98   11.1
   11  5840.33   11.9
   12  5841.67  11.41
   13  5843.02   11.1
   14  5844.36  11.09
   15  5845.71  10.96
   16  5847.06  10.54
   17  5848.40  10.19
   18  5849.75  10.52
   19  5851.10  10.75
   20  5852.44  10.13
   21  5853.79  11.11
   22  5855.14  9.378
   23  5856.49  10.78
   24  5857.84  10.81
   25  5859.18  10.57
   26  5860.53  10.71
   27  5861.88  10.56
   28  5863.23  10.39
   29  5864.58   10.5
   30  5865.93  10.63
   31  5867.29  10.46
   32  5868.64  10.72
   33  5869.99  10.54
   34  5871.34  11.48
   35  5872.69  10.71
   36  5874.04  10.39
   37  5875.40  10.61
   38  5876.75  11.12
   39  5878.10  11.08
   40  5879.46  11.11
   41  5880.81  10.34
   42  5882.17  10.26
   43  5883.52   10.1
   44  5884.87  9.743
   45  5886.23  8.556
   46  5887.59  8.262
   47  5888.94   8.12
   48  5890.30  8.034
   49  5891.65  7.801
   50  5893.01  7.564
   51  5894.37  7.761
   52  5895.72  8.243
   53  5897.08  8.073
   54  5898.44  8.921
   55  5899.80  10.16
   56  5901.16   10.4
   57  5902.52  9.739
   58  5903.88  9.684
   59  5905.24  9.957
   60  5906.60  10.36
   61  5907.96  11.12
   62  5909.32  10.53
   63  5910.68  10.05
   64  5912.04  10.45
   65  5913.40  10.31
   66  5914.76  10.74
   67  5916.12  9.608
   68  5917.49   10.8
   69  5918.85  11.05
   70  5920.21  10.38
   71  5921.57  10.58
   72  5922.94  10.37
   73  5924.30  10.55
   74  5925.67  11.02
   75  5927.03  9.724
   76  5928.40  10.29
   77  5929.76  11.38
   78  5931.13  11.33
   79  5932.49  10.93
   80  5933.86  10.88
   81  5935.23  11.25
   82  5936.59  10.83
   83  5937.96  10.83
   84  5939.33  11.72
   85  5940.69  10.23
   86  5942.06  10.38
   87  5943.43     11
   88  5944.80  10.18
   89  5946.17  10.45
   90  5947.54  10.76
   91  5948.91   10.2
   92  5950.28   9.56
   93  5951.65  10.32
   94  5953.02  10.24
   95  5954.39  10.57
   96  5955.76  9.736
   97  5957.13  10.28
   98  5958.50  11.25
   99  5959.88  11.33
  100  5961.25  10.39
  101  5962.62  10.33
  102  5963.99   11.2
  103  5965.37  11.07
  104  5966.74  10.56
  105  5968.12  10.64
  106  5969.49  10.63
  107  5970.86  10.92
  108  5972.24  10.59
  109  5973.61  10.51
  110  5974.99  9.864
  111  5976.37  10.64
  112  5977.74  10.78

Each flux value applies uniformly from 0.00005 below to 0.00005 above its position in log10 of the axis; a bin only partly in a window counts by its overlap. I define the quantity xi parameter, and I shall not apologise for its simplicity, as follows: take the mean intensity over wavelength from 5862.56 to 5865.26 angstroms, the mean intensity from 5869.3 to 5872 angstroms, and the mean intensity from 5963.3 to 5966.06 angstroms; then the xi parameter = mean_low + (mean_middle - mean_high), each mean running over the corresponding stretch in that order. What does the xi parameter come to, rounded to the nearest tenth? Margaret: 10.3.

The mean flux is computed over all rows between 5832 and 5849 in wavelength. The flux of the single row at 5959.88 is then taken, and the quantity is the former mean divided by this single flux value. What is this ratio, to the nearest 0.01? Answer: 0.98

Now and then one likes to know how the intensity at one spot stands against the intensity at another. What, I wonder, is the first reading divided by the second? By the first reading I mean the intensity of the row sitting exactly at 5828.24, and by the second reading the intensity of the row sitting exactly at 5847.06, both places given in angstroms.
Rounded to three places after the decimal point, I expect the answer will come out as 1.057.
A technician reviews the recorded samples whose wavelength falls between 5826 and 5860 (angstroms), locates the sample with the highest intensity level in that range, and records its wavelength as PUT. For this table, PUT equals 5829.58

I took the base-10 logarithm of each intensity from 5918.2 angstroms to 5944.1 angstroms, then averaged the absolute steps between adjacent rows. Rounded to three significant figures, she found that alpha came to 0.0205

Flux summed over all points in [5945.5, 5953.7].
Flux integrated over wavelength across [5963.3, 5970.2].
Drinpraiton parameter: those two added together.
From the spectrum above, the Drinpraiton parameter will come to 136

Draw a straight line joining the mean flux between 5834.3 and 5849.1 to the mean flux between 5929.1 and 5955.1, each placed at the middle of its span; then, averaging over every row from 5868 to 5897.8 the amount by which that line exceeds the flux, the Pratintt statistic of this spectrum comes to 1.3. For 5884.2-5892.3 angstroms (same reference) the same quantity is 2.4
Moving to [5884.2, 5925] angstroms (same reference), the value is 1.2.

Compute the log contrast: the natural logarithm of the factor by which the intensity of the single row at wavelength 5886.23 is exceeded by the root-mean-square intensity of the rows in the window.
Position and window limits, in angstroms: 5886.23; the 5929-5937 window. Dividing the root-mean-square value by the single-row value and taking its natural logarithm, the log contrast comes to 0.26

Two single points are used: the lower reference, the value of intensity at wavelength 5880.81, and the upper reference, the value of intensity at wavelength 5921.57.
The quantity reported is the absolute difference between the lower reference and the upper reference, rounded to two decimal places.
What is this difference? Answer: 0.24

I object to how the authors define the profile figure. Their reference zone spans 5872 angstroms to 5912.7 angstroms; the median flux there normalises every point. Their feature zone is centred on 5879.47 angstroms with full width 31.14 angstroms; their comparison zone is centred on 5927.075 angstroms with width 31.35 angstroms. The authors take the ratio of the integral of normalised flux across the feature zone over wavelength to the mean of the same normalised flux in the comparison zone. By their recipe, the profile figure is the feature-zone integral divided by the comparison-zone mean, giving 29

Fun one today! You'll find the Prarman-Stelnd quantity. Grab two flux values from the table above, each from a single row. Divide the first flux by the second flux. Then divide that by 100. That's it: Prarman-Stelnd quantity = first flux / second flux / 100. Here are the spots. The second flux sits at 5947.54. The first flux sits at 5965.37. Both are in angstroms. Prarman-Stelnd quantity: 0.0103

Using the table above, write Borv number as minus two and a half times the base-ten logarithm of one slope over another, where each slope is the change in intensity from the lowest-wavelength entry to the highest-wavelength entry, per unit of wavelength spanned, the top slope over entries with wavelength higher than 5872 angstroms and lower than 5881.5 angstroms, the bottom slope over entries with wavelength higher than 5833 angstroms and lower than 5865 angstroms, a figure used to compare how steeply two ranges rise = -0.4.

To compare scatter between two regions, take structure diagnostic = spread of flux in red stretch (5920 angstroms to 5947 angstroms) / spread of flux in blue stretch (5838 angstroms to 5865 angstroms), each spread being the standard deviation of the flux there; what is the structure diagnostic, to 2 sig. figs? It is 0.93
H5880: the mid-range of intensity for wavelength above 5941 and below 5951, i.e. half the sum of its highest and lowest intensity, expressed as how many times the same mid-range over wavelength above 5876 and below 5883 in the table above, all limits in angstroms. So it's 0.96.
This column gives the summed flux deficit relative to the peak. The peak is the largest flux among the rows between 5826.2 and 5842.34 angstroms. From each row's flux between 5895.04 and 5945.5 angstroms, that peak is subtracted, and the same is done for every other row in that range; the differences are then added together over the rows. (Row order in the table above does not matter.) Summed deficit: -105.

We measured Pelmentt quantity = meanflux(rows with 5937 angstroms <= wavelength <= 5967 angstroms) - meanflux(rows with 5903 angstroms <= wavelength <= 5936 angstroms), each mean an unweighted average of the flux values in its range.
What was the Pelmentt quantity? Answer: 0.02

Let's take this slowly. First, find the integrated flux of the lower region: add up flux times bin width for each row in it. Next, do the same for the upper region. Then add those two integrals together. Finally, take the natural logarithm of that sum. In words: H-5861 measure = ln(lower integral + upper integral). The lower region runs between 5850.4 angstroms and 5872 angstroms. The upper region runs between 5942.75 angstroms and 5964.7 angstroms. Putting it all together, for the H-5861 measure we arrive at 6.13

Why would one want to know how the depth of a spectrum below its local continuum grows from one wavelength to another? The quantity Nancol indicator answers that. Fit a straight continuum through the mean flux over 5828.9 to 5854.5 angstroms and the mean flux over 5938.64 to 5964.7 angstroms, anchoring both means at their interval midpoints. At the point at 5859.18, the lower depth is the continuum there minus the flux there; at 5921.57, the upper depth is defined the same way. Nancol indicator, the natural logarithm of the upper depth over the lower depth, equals -1.3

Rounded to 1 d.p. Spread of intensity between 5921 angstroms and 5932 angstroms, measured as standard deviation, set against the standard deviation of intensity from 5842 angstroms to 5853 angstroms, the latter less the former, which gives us -0.2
